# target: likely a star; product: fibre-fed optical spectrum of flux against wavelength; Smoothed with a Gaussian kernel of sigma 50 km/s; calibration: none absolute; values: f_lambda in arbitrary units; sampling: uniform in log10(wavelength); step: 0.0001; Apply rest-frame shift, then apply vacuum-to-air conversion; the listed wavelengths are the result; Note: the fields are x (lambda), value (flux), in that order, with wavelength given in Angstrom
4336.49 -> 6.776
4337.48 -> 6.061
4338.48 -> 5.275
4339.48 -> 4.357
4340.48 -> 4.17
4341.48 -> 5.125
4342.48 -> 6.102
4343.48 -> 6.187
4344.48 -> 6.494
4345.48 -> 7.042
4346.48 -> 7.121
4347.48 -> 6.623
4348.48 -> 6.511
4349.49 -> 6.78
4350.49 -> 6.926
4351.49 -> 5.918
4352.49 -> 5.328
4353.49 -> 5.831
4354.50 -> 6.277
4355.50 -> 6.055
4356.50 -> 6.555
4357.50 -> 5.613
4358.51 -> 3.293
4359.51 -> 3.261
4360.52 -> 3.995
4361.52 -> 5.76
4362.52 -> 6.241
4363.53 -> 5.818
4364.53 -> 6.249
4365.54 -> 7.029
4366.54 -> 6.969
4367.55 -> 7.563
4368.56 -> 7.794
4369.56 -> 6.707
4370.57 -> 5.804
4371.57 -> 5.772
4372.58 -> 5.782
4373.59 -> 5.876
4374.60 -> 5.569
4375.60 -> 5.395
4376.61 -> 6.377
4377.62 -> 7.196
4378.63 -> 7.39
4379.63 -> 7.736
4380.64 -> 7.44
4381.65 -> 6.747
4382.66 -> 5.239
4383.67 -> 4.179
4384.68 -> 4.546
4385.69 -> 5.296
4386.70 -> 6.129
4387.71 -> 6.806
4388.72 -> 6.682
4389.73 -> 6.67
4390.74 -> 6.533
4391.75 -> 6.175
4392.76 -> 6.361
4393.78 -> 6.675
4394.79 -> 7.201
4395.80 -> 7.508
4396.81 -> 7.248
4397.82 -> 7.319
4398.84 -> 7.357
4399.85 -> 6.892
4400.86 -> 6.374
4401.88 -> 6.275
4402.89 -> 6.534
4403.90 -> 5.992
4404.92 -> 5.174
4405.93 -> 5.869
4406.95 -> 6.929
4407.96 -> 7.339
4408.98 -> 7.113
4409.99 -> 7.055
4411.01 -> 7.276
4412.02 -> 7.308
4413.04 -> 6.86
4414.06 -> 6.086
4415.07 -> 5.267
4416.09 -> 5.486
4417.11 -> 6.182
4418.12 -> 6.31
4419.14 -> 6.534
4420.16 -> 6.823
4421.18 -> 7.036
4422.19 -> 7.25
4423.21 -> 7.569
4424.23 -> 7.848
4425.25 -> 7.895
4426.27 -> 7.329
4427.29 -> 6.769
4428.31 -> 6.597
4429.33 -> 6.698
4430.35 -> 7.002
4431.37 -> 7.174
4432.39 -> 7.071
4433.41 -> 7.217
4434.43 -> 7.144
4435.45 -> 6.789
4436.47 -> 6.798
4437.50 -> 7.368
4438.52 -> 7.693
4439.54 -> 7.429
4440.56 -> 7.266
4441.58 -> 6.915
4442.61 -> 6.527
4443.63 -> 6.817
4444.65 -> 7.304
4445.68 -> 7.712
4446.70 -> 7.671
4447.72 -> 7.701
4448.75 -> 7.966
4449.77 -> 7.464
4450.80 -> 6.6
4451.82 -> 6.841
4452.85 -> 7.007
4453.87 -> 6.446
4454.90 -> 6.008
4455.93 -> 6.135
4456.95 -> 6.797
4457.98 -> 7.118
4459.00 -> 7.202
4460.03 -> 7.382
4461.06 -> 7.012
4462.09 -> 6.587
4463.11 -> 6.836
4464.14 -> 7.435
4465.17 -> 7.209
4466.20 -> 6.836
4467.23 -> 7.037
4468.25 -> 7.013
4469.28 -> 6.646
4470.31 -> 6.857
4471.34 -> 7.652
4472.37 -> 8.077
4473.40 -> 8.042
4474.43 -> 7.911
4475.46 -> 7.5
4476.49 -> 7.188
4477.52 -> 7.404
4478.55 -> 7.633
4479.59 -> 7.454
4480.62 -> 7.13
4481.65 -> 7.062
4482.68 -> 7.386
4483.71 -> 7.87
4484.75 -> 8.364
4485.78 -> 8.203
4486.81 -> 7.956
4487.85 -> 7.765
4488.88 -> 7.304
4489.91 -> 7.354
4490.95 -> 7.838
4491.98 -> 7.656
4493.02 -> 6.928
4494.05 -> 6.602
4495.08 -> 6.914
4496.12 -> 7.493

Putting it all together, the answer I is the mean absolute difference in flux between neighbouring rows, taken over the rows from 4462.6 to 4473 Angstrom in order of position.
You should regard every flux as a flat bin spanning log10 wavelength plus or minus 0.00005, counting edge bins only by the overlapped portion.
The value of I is 0.36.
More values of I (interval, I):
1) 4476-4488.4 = 0.27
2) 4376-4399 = 0.45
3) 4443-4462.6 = 0.34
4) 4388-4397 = 0.26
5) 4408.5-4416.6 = 0.37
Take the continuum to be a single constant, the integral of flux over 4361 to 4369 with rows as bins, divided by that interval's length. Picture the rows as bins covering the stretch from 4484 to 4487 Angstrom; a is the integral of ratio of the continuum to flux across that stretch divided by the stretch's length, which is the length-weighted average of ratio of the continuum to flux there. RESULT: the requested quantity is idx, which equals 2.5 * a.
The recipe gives 2.04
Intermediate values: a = 0.81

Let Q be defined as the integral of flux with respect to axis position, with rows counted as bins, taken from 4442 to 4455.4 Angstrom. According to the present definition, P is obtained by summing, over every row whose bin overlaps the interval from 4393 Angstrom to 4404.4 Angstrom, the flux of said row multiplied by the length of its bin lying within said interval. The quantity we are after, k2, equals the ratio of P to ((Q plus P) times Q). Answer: 0.005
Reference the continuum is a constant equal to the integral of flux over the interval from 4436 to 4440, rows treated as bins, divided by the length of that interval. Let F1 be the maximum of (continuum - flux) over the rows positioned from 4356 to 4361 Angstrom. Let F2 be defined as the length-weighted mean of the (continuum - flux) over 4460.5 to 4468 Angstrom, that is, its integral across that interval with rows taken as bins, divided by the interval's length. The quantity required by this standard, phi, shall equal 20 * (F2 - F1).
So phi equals -75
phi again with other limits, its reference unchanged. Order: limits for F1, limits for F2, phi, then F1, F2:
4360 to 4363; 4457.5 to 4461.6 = -64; 3.3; 0.1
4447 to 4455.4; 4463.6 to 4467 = -23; 1.3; 0.2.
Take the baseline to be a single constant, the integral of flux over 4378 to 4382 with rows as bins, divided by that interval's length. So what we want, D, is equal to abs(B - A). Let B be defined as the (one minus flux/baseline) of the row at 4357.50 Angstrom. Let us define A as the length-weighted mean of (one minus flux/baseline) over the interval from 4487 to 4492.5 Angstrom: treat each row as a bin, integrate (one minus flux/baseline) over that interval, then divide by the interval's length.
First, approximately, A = -0.034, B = 0.24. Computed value 0.27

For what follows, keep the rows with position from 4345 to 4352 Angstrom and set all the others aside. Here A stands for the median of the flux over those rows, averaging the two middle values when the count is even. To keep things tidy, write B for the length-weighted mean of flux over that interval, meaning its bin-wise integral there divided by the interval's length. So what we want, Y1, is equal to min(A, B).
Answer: 6.70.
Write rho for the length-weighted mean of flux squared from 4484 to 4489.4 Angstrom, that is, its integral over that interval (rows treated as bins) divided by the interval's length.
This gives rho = 62.8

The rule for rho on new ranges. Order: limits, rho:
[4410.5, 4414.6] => 47.5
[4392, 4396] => 47.0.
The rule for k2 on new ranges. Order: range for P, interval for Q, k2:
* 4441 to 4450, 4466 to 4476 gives 0.006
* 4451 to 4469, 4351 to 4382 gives 0.002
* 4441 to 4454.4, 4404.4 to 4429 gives 0.002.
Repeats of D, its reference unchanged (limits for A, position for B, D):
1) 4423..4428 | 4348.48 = 0.13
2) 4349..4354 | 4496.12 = 0.18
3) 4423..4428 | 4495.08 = 0.07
